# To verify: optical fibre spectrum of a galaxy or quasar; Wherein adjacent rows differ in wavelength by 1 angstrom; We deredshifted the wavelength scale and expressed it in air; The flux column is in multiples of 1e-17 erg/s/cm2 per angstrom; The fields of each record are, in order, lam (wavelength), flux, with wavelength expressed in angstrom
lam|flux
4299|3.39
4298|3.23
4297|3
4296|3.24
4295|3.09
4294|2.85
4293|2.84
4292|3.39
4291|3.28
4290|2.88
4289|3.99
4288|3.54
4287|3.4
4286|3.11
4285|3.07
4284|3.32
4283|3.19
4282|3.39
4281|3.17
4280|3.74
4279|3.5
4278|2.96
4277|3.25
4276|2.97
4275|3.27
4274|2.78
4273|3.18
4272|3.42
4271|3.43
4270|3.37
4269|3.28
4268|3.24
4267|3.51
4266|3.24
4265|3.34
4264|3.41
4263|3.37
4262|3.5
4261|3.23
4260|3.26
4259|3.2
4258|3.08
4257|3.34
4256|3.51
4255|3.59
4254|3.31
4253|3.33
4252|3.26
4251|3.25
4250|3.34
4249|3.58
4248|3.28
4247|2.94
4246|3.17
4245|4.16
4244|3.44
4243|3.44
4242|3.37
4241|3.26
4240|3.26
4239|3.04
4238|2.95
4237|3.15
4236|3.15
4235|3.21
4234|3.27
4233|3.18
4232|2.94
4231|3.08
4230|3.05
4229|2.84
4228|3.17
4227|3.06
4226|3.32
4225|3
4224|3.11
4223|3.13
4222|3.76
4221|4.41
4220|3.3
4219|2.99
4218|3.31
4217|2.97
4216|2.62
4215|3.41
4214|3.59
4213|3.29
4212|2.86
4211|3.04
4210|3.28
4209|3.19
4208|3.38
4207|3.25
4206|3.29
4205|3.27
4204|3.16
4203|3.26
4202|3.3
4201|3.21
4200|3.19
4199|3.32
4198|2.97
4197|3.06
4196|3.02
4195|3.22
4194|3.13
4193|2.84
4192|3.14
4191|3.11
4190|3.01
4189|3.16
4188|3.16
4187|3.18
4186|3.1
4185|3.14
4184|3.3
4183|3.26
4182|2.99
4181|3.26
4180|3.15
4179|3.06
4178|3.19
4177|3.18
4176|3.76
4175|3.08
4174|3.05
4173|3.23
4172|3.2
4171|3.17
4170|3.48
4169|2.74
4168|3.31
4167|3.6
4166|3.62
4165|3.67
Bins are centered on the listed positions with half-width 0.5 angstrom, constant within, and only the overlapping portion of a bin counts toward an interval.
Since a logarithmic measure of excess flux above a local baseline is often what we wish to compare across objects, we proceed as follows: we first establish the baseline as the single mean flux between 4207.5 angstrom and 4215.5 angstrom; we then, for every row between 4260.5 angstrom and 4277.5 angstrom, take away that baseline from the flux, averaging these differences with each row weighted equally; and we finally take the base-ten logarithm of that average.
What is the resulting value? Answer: -1.6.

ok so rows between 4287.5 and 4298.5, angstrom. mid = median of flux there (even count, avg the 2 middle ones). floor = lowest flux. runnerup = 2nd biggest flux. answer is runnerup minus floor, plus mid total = 3.93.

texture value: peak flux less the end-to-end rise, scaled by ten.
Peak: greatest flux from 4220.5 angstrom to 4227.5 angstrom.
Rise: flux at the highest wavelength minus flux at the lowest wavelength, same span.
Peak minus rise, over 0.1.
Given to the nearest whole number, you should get 58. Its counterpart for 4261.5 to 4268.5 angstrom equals 38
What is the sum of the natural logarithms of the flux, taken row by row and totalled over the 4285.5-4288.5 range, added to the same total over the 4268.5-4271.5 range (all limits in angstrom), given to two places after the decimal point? 7.26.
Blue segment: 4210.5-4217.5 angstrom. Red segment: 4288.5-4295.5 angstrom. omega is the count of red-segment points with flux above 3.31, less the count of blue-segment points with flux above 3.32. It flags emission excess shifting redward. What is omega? 0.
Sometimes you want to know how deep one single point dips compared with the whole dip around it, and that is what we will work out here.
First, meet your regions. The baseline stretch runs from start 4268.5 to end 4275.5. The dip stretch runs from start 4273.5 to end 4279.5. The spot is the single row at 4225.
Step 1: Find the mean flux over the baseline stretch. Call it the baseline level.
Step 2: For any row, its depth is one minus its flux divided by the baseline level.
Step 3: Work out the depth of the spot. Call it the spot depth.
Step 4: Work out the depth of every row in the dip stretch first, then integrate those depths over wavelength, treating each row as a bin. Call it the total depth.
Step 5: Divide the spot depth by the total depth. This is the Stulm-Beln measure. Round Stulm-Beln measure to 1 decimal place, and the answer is 0.3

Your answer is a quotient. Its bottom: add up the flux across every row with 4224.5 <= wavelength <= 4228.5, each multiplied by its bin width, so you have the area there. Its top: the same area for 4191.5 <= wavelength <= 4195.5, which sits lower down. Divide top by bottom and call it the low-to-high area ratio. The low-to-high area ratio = 0.98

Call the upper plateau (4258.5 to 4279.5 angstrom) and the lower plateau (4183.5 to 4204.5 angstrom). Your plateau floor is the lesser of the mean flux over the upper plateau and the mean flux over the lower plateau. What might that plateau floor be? 3.142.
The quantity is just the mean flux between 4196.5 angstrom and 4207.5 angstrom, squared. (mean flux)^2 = 10.3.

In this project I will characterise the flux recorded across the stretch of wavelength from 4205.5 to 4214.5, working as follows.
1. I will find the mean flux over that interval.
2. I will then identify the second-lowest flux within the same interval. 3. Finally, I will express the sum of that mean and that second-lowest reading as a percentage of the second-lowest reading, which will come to 207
